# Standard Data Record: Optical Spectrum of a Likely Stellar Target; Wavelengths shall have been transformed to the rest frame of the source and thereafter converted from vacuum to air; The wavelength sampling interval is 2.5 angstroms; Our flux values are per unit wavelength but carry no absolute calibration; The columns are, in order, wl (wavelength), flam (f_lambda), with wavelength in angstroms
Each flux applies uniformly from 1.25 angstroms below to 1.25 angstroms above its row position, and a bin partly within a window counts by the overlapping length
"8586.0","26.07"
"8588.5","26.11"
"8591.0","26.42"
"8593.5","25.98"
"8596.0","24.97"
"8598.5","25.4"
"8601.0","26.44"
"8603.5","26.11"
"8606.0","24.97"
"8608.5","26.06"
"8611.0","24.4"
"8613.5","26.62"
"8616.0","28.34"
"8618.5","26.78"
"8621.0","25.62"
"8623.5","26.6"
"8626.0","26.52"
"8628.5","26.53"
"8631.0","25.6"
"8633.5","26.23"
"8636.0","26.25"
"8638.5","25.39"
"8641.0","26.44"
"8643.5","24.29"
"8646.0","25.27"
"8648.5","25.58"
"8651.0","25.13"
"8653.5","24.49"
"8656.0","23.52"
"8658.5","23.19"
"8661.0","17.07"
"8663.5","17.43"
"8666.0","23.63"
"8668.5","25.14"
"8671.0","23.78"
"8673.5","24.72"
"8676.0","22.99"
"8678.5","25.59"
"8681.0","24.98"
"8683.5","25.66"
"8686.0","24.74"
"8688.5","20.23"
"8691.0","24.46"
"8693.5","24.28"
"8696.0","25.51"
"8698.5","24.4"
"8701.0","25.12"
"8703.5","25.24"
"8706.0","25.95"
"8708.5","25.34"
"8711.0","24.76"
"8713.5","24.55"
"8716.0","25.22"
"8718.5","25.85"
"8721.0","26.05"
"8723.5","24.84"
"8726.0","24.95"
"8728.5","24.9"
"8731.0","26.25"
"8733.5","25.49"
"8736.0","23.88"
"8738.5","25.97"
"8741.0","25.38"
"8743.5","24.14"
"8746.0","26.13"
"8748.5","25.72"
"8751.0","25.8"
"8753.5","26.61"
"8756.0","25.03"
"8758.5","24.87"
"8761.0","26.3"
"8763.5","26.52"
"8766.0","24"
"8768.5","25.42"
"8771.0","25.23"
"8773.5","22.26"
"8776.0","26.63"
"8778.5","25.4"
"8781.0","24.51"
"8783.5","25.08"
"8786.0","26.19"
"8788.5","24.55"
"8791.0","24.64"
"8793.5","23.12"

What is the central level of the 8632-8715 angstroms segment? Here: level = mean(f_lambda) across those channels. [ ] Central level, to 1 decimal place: 24.3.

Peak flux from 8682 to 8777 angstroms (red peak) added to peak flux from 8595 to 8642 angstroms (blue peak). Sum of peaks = 55.0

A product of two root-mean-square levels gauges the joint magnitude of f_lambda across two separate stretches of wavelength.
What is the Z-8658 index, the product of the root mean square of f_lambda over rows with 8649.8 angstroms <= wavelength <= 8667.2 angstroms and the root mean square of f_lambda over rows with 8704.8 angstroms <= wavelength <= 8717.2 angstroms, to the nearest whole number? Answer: 561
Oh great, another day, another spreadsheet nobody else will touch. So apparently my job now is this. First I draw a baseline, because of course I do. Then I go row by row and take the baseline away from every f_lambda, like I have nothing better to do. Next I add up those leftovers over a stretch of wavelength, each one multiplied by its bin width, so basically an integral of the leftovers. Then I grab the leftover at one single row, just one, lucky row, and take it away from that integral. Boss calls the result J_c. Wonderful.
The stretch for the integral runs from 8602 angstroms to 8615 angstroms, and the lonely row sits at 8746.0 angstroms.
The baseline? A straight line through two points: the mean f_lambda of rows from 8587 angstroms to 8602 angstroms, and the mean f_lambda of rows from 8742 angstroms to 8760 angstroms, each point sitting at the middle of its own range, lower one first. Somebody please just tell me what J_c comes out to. -3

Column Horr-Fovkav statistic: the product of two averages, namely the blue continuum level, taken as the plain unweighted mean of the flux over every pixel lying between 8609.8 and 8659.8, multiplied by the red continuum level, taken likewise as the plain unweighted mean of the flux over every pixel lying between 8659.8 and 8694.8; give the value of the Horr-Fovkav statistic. 595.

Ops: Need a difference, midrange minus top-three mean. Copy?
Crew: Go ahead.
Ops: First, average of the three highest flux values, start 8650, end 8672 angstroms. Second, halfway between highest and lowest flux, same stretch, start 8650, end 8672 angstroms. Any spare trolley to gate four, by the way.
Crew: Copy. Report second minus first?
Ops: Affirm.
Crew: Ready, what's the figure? -3.8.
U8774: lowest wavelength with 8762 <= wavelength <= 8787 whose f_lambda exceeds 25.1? 8763.5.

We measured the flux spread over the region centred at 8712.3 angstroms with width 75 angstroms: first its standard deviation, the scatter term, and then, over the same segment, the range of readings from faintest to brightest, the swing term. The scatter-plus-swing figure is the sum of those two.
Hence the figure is 7.2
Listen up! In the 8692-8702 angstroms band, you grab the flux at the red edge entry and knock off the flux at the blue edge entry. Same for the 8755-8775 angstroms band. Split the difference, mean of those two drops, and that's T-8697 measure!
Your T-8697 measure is -1.0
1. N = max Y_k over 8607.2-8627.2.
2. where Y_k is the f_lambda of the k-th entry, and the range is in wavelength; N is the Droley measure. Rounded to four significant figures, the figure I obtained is 28.34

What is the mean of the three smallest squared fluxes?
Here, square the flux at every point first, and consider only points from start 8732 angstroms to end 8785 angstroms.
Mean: 547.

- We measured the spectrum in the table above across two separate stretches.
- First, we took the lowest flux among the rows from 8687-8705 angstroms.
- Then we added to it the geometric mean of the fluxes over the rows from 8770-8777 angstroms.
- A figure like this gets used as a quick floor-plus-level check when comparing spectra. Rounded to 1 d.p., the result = 44.9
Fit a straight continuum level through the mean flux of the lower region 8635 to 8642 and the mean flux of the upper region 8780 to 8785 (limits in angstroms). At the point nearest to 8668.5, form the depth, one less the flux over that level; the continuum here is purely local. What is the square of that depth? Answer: 0.0006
